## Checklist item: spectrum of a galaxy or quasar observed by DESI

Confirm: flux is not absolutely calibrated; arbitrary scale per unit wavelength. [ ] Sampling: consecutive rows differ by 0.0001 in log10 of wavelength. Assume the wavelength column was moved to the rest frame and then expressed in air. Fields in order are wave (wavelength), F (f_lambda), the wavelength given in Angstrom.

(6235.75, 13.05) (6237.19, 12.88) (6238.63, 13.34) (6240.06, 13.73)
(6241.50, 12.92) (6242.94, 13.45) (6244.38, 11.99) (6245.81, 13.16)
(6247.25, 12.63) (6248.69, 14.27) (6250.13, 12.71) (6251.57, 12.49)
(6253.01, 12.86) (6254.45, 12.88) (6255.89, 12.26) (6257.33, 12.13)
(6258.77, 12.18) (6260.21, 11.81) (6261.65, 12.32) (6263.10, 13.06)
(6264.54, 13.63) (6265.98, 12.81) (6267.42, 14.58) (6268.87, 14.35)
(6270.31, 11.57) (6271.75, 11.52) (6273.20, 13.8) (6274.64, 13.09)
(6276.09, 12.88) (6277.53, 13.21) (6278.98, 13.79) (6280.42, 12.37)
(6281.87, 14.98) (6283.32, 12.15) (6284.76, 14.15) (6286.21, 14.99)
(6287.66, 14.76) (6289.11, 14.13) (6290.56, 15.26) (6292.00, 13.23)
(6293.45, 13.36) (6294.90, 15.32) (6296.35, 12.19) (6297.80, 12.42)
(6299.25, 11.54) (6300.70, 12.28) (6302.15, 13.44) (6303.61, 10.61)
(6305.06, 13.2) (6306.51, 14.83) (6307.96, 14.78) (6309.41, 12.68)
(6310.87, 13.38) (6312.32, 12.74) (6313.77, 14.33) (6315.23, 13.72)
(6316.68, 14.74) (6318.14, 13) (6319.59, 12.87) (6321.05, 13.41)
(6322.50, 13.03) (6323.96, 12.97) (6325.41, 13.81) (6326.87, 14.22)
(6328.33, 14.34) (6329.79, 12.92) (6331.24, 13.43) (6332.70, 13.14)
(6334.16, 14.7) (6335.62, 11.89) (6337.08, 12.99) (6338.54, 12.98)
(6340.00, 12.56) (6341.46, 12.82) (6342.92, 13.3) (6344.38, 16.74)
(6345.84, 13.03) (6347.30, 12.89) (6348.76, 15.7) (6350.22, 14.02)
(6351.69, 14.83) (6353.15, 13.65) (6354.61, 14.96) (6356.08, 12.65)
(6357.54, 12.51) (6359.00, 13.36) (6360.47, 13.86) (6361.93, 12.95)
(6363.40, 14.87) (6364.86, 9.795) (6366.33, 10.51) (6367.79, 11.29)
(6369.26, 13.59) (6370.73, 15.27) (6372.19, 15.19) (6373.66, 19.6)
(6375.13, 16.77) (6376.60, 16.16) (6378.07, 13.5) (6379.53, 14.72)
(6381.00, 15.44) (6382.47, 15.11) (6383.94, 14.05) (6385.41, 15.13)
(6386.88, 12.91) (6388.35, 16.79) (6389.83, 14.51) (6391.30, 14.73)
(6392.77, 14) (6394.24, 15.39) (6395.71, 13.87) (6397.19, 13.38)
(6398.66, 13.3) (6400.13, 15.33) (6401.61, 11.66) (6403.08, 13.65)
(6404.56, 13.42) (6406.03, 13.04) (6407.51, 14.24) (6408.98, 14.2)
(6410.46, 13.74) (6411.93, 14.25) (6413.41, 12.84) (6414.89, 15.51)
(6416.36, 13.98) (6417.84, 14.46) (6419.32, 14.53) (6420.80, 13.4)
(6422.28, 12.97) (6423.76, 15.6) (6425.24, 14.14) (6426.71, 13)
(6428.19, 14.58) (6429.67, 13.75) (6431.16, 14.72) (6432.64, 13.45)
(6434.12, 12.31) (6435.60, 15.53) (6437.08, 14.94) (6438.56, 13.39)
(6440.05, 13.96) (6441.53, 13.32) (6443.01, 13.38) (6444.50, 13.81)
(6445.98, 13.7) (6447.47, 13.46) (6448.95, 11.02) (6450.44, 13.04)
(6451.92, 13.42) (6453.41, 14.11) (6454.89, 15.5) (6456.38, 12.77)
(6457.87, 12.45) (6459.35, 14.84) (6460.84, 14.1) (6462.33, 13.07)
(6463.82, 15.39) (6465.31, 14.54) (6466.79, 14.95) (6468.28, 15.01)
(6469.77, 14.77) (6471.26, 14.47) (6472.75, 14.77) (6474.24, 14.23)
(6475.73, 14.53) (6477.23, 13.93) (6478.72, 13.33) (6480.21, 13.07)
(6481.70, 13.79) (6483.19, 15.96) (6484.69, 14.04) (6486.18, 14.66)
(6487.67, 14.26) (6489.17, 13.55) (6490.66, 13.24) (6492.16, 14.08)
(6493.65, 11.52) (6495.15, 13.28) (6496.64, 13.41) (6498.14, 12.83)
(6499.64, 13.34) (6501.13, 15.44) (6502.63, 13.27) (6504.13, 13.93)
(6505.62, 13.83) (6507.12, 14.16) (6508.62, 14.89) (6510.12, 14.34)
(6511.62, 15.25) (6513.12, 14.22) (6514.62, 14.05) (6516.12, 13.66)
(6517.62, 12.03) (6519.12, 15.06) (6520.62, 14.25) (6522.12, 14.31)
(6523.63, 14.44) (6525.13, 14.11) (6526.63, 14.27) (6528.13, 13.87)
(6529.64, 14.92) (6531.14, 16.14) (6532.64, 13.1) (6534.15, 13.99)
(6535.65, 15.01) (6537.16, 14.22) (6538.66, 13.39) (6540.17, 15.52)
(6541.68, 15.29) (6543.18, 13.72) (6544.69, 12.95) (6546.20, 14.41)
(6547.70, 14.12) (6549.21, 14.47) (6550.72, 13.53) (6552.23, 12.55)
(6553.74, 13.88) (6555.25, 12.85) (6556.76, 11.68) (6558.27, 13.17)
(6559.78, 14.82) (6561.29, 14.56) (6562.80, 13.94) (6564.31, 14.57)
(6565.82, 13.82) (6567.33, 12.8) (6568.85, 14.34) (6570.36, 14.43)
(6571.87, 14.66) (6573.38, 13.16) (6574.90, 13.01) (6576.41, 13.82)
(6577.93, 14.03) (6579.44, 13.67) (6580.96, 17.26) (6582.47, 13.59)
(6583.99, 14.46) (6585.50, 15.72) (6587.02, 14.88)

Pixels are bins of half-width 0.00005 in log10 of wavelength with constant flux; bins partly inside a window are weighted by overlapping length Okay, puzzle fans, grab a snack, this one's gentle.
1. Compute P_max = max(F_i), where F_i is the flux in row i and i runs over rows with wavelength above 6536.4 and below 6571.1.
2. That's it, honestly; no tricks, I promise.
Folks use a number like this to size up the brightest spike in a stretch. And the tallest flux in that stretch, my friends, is 15.52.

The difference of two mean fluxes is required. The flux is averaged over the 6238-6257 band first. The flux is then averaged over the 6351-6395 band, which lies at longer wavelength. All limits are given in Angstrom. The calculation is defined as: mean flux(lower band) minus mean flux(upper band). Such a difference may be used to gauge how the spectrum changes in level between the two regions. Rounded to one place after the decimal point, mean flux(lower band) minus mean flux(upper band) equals -1.3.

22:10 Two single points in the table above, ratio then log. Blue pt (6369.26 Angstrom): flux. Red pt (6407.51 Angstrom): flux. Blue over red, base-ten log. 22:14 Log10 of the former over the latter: -0.020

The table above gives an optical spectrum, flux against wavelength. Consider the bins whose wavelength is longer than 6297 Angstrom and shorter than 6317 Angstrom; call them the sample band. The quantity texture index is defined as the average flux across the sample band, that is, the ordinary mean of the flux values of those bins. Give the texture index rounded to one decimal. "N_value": 13.2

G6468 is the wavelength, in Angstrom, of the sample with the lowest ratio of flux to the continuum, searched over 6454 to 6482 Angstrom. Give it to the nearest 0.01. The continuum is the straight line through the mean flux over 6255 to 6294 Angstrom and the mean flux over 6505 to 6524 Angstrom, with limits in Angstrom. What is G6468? 6457.87 Angstrom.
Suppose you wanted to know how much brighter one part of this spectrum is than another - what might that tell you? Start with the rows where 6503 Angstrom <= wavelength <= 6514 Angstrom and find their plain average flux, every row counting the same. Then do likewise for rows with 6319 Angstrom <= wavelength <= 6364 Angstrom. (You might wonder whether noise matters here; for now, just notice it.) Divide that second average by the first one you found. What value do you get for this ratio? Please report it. 0.95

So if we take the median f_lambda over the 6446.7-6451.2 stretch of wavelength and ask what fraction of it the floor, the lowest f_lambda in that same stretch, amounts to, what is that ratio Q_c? 0.85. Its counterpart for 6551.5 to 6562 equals 0.89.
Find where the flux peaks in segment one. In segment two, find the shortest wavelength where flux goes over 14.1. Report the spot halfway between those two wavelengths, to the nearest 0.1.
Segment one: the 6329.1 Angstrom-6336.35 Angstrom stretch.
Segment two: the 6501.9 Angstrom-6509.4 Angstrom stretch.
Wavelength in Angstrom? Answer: 6420.6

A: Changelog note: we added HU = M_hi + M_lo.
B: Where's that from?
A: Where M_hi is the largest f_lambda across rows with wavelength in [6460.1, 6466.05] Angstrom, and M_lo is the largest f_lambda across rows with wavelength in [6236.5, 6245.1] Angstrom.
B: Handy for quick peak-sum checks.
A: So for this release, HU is 29.1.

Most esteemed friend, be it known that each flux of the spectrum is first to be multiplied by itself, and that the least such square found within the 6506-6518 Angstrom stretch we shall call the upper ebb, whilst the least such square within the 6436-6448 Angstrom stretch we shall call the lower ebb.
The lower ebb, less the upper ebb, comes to 33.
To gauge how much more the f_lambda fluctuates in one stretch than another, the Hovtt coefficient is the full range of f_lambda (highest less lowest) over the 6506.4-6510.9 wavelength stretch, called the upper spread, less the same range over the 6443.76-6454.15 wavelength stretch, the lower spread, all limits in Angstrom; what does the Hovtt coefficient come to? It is -2.4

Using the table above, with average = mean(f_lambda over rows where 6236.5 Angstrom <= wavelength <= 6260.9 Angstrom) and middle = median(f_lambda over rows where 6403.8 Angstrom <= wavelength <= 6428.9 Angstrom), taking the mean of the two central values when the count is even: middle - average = 1.3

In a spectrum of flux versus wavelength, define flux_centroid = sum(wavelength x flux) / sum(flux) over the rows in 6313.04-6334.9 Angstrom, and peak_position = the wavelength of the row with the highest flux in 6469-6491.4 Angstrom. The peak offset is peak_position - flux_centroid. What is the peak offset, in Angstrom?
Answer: 159.2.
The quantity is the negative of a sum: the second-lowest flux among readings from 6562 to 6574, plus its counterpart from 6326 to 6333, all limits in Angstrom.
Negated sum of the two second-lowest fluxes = -26.3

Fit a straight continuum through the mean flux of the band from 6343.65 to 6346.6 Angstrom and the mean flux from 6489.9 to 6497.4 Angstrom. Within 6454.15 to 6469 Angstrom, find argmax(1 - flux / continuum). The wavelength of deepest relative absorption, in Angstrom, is 6457.87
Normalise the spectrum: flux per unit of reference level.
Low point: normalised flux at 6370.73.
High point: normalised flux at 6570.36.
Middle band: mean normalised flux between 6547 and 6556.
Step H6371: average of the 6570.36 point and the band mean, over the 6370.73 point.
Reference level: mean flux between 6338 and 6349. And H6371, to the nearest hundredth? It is 0.92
